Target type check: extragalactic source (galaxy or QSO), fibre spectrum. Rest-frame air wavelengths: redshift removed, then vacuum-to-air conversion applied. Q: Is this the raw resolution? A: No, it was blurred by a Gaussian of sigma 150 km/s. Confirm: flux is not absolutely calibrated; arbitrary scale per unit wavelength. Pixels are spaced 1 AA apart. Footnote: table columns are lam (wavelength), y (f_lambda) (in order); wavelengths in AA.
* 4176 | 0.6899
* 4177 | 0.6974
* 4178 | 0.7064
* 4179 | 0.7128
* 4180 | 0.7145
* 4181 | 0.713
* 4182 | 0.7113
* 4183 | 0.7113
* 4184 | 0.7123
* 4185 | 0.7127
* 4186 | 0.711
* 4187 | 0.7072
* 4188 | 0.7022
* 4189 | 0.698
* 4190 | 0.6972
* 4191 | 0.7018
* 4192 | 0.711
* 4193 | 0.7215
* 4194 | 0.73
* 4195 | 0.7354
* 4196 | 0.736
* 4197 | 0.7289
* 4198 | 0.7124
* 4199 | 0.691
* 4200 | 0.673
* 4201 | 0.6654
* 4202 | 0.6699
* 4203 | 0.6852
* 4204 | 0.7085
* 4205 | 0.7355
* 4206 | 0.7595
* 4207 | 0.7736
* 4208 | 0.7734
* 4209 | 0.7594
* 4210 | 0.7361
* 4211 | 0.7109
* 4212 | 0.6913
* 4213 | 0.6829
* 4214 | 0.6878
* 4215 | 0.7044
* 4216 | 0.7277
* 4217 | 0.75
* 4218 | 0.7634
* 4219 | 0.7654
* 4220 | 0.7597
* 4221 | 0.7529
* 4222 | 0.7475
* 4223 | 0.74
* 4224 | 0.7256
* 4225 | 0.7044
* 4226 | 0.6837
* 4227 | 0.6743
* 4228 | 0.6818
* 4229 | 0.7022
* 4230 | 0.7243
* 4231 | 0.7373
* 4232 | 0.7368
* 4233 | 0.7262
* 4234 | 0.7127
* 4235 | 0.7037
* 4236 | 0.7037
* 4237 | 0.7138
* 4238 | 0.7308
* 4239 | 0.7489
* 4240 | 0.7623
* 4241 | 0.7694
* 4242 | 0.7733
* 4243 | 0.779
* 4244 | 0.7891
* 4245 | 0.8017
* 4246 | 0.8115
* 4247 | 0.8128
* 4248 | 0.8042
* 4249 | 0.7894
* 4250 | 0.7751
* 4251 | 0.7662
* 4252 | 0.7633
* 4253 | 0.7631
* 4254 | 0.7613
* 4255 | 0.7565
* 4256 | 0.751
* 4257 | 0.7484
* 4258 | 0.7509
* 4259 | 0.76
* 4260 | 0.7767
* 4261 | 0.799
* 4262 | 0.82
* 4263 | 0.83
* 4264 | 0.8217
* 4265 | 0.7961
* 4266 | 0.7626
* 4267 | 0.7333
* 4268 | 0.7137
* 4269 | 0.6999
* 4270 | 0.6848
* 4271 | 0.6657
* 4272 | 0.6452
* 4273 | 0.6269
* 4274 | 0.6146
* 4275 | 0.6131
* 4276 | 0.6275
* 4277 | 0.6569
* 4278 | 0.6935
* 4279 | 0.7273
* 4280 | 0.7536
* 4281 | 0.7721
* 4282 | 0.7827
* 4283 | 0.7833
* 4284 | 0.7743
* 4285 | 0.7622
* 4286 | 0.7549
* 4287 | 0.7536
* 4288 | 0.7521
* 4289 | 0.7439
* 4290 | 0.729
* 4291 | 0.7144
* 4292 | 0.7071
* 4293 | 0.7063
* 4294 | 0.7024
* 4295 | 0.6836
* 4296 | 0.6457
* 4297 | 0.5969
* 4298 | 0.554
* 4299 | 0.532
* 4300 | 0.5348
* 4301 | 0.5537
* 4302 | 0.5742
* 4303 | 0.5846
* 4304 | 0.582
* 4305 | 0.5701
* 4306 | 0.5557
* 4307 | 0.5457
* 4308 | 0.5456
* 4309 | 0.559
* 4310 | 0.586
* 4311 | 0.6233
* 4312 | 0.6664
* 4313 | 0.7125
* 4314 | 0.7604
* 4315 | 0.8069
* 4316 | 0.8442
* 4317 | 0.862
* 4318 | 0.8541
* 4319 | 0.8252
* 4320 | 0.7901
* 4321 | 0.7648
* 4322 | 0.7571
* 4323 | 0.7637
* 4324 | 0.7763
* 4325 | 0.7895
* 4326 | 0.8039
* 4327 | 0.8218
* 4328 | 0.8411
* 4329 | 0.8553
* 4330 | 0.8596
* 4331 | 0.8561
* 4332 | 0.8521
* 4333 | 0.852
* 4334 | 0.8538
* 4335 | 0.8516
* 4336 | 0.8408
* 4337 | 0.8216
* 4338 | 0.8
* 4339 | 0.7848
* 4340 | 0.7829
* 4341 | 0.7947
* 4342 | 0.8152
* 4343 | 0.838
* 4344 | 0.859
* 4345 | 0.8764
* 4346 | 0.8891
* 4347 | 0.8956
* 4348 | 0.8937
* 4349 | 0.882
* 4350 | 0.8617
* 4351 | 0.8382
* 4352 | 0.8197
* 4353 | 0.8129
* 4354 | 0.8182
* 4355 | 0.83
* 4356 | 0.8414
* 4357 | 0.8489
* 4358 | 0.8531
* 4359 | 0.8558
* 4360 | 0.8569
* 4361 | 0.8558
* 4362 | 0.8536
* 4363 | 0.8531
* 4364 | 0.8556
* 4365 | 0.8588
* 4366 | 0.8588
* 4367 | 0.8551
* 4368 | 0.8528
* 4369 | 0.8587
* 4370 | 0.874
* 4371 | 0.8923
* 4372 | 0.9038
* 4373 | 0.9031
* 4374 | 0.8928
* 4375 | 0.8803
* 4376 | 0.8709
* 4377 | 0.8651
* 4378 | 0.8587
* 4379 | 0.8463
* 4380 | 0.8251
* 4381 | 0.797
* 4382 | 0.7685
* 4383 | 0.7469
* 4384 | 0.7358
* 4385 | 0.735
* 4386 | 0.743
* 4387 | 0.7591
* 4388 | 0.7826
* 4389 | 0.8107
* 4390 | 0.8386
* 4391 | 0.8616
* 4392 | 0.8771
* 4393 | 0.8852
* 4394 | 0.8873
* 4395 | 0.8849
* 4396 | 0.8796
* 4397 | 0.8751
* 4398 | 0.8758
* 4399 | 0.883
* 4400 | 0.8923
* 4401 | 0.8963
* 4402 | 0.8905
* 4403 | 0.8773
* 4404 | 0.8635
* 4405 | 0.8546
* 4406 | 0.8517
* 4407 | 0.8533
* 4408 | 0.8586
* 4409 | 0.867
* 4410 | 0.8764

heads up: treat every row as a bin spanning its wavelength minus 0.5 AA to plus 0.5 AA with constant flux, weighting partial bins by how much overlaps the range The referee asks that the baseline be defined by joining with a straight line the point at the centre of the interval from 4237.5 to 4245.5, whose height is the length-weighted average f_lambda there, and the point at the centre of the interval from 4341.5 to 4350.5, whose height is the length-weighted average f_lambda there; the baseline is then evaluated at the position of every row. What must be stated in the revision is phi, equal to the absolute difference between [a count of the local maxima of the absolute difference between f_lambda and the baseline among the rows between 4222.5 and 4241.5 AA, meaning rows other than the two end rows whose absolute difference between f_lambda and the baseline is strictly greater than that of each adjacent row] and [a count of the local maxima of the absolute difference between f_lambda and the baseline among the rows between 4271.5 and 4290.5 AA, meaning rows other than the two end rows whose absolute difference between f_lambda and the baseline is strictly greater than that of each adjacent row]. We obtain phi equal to 1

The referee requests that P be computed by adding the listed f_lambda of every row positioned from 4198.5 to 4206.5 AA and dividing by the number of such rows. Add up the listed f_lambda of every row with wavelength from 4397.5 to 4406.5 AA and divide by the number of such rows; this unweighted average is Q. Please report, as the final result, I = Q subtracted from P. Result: -0.18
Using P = 0.70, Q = 0.876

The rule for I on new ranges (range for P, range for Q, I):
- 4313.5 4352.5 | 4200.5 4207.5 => 0.12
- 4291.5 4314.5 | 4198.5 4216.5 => -0.10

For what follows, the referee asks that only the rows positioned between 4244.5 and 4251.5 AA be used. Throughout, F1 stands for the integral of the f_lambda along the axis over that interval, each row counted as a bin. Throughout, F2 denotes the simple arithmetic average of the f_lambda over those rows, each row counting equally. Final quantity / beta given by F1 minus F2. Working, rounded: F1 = 6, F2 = 0.79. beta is 5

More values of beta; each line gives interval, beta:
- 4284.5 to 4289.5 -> 3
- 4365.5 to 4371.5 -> 4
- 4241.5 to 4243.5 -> 1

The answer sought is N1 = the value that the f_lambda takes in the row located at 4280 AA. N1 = 0.7536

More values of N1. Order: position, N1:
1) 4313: 0.7125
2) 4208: 0.7734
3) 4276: 0.6275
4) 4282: 0.7827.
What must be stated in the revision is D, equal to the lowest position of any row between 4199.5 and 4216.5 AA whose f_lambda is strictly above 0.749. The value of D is 4206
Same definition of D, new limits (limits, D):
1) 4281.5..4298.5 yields 4282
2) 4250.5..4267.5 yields 4251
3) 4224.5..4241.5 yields 4240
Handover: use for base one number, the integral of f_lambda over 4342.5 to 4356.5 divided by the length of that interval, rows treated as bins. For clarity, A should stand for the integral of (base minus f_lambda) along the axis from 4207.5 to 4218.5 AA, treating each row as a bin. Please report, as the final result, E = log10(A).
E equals 0.15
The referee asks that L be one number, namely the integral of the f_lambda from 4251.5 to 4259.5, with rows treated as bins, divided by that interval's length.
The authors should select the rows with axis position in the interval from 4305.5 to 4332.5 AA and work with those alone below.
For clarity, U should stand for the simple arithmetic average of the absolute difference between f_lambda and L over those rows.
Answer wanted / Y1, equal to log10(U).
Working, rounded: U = 0.088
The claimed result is -1.06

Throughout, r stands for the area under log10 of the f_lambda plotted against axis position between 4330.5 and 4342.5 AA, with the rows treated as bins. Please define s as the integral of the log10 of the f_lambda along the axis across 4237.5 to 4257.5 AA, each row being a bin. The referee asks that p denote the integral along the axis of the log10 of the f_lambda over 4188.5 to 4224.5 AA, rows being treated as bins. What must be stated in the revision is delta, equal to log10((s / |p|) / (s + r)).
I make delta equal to -0.9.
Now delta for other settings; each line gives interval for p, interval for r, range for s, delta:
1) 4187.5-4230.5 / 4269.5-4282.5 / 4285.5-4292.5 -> -1.3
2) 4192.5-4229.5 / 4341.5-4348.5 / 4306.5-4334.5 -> -0.8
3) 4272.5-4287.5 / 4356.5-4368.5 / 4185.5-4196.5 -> -0.5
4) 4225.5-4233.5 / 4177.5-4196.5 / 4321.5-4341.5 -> -0.5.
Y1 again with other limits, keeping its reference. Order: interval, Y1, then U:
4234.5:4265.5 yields -1.55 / 0.028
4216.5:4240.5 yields -1.50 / 0.032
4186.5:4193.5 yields -1.29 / 0.051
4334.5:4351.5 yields -1.07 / 0.086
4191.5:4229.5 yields -1.40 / 0.040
